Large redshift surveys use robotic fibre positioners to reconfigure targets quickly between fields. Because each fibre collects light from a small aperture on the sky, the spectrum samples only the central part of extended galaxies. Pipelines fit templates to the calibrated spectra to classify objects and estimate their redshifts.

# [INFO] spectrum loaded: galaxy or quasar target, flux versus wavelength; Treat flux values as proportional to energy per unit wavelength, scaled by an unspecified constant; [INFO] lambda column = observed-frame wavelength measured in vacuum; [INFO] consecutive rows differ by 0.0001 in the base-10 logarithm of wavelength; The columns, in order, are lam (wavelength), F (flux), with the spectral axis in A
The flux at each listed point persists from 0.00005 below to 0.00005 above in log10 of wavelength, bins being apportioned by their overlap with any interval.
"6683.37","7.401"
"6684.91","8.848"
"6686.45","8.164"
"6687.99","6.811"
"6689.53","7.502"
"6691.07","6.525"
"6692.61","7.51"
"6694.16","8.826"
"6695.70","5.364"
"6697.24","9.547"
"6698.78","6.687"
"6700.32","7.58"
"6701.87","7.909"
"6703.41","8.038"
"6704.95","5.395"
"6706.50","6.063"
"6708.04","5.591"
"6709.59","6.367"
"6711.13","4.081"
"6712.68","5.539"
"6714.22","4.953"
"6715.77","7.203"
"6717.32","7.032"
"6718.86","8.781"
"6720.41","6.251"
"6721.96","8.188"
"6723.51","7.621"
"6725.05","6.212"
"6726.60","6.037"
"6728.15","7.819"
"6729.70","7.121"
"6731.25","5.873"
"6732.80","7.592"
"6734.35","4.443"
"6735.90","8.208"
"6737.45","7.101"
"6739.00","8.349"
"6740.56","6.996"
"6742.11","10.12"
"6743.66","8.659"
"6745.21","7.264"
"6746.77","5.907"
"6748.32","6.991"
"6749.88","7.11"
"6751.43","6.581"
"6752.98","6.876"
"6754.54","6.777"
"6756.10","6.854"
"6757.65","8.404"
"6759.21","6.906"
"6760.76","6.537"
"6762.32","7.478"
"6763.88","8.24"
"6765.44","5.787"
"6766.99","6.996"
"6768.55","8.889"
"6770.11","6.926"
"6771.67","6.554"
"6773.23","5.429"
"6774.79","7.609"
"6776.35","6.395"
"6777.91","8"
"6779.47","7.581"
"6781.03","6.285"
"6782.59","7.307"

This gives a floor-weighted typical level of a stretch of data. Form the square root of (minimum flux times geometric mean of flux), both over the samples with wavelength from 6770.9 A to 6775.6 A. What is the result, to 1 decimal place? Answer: 5.9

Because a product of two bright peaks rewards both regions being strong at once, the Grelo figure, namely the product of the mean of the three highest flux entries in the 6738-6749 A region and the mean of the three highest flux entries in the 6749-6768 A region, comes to 72.7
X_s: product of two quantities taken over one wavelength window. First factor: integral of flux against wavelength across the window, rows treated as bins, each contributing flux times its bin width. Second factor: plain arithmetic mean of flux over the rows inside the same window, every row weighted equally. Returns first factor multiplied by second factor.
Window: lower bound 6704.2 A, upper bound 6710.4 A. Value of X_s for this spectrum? 212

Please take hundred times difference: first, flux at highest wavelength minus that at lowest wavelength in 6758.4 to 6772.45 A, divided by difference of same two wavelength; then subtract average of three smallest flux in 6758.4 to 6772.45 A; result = -632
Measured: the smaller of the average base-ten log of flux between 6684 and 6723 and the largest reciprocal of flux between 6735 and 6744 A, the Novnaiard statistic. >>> 0.143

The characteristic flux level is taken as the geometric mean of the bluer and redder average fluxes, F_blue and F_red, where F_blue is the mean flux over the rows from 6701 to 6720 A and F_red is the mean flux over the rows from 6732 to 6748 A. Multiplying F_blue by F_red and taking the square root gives 6.9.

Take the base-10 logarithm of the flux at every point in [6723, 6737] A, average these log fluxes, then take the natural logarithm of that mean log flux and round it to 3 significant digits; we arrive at -0.194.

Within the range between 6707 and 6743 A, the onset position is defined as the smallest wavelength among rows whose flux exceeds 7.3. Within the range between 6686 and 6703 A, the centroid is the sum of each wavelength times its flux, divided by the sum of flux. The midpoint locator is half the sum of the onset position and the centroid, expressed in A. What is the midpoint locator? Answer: 6706.5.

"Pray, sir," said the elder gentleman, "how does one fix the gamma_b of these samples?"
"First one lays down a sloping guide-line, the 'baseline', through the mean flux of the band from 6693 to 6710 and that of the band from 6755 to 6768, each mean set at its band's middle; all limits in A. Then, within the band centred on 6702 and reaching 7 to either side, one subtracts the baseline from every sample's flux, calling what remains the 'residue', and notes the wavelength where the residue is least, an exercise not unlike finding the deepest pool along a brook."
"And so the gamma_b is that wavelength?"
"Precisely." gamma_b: 6695.70 A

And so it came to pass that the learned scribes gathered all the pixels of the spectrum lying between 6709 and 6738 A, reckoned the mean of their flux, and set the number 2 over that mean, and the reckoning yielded 0.301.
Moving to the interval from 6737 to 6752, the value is 0.266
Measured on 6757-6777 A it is 0.282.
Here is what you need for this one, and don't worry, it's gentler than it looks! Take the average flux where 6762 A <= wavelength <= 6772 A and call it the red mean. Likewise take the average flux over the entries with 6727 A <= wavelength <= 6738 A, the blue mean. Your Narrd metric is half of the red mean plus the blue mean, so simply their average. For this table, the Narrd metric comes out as 7.07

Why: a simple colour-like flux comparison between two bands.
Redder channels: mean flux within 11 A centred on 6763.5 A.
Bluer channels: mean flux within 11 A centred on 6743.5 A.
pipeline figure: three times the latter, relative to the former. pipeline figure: 3.2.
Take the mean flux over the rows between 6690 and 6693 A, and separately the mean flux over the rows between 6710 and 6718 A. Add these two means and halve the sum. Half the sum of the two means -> 6.39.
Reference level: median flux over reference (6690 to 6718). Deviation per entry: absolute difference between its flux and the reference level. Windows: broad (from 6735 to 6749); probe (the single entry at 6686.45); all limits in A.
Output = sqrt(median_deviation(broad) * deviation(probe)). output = 1.0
